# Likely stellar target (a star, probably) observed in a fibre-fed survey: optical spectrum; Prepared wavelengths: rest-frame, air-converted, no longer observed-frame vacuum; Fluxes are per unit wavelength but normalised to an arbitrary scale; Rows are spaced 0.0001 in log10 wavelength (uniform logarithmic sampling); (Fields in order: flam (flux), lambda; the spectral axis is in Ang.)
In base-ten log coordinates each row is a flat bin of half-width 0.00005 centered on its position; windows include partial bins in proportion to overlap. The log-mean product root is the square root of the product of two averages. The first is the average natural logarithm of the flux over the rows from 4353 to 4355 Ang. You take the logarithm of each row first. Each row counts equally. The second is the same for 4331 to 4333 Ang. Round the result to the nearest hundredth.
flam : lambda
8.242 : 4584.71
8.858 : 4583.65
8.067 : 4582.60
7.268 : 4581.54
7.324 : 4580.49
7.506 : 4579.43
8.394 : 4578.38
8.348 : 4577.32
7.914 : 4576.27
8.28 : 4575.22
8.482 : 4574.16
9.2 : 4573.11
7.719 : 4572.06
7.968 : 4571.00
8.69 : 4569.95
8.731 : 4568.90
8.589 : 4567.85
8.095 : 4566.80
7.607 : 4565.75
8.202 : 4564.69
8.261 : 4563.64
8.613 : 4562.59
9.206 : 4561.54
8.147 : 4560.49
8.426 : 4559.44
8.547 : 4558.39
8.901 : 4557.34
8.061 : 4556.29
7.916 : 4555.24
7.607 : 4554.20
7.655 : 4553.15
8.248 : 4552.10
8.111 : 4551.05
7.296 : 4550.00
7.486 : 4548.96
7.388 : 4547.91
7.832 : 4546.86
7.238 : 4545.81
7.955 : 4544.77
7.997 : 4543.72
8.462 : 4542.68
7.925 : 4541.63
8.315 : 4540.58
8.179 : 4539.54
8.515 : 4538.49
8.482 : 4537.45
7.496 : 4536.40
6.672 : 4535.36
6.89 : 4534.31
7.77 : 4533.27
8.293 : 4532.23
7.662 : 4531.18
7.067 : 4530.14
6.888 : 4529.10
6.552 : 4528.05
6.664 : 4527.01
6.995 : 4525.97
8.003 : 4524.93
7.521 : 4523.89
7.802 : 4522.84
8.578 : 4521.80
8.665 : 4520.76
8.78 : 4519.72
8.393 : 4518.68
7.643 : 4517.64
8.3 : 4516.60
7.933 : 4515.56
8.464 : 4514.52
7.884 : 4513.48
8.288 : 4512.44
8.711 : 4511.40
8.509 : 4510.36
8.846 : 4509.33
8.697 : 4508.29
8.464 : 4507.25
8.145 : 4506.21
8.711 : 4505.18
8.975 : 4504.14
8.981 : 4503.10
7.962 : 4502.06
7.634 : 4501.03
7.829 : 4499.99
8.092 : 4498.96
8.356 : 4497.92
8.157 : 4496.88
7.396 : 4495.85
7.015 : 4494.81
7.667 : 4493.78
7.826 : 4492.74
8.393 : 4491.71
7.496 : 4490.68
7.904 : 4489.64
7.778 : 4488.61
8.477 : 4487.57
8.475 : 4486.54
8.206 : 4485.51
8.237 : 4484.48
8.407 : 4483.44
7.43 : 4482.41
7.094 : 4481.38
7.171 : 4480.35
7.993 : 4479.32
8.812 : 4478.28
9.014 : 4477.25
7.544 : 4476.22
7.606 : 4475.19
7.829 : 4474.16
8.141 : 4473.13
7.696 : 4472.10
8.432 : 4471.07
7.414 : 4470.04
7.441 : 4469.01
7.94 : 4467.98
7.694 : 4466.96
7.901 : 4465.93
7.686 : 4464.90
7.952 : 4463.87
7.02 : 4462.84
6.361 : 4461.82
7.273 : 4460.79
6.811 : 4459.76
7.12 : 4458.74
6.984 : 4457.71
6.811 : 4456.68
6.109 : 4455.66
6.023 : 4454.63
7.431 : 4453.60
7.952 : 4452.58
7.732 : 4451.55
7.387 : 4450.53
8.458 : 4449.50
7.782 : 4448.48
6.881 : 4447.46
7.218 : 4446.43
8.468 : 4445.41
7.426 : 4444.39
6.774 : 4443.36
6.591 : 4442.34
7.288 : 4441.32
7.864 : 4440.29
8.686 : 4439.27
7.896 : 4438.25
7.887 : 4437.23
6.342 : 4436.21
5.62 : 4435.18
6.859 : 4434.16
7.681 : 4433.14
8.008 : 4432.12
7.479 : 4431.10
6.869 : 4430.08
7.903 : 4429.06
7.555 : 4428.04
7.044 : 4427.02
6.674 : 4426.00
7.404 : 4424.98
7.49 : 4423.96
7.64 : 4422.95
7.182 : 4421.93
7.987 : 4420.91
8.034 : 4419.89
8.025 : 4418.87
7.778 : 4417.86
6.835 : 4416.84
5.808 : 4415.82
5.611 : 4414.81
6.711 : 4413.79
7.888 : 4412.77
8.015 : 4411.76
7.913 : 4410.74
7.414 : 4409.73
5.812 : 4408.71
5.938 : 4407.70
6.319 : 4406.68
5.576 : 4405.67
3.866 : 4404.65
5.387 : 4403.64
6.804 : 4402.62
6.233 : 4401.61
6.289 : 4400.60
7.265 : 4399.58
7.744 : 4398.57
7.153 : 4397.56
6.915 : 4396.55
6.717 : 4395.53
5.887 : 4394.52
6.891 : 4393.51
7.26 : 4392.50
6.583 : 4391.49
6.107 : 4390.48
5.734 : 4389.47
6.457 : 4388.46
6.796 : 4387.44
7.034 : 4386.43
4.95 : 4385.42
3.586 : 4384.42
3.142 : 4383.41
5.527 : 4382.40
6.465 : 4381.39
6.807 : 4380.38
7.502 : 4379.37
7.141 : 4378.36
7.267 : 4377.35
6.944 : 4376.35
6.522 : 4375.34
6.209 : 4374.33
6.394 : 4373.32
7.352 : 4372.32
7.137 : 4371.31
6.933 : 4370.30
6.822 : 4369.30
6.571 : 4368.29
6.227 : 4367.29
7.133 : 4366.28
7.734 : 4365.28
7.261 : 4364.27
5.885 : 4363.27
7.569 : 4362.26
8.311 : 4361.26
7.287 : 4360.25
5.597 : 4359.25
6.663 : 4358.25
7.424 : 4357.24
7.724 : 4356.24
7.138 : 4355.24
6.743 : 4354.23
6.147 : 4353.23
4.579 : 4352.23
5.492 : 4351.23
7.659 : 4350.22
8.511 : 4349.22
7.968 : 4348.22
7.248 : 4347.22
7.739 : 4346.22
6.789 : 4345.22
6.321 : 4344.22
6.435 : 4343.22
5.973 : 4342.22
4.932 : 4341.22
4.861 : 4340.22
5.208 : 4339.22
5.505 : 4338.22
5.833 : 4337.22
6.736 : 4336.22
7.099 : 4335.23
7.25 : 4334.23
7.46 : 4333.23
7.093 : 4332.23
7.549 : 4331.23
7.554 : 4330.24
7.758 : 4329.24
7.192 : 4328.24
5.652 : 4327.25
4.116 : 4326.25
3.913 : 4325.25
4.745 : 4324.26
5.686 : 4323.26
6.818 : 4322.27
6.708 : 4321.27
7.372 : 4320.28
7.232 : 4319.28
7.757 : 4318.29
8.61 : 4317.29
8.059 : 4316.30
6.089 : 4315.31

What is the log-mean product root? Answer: 1.93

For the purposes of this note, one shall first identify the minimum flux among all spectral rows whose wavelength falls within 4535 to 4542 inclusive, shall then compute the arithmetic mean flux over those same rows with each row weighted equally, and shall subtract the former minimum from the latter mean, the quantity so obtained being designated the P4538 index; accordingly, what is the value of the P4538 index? 1.3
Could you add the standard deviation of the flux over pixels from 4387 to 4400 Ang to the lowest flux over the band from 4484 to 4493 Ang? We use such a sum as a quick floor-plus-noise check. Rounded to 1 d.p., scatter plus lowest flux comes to 8.1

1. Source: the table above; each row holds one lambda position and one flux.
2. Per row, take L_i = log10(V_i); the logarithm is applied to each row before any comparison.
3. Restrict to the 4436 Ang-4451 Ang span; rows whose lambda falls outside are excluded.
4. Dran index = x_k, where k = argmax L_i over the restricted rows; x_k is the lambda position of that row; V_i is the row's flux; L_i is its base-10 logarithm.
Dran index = 4439.27 Ang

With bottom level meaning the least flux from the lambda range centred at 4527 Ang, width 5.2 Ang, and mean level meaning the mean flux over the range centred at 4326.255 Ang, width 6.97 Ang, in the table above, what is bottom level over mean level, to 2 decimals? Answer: 1.17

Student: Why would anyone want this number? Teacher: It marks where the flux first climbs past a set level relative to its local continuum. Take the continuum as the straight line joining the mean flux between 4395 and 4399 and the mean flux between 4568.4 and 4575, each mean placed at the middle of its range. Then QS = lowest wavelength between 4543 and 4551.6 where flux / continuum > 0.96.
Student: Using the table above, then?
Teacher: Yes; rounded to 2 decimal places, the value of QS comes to 4543.72 Ang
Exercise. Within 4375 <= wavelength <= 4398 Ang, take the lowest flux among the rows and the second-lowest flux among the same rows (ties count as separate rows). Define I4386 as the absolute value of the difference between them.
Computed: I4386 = 0.44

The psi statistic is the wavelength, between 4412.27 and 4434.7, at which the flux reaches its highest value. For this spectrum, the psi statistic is 4419.89 Ang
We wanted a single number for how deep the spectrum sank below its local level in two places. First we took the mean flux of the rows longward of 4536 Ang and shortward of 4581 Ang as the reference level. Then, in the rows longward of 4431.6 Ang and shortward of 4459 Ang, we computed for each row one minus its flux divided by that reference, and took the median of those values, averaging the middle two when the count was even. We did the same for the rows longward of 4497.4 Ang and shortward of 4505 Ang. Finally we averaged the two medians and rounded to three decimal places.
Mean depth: 0.047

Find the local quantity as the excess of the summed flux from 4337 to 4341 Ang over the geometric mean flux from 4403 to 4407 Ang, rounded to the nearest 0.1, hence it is 16.2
